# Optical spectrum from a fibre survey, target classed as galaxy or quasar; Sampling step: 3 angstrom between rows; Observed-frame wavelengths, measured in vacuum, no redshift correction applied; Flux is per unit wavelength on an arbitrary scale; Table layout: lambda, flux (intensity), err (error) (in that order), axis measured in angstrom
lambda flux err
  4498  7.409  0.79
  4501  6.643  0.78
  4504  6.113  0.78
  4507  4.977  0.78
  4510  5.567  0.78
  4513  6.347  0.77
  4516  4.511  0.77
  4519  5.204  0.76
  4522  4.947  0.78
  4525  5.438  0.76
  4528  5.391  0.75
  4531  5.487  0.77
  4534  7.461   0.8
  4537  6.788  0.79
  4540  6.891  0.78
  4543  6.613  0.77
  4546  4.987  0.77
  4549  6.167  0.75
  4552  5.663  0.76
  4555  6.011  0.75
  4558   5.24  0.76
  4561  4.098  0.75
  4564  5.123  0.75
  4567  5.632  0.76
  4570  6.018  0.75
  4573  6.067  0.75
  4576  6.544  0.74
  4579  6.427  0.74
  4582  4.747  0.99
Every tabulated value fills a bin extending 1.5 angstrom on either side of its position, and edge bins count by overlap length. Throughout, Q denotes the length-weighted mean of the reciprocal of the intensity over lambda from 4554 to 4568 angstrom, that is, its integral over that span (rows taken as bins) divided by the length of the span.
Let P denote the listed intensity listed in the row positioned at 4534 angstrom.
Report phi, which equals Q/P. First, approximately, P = 7.461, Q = 0.196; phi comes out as 0.026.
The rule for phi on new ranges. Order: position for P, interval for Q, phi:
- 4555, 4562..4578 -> 0.029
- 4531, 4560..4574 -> 0.034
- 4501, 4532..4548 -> 0.024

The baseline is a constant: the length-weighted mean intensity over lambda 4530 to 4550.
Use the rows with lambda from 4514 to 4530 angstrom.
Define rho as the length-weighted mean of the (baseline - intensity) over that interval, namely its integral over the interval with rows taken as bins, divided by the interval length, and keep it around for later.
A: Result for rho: 1.22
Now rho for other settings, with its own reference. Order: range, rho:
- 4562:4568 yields 1.12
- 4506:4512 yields 0.98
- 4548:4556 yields 0.44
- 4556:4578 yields 0.80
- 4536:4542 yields -0.46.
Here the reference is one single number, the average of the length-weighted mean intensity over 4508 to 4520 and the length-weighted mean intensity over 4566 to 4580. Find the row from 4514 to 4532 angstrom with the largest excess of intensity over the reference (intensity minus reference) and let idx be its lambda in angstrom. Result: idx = 4531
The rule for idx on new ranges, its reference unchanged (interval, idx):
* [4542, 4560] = 4543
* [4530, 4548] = 4534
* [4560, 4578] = 4576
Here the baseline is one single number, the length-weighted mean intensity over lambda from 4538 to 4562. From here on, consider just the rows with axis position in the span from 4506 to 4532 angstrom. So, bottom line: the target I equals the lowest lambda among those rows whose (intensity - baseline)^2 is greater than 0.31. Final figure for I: 4507 angstrom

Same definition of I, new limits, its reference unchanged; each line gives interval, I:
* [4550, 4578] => 4561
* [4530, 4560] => 4534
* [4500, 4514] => 4501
